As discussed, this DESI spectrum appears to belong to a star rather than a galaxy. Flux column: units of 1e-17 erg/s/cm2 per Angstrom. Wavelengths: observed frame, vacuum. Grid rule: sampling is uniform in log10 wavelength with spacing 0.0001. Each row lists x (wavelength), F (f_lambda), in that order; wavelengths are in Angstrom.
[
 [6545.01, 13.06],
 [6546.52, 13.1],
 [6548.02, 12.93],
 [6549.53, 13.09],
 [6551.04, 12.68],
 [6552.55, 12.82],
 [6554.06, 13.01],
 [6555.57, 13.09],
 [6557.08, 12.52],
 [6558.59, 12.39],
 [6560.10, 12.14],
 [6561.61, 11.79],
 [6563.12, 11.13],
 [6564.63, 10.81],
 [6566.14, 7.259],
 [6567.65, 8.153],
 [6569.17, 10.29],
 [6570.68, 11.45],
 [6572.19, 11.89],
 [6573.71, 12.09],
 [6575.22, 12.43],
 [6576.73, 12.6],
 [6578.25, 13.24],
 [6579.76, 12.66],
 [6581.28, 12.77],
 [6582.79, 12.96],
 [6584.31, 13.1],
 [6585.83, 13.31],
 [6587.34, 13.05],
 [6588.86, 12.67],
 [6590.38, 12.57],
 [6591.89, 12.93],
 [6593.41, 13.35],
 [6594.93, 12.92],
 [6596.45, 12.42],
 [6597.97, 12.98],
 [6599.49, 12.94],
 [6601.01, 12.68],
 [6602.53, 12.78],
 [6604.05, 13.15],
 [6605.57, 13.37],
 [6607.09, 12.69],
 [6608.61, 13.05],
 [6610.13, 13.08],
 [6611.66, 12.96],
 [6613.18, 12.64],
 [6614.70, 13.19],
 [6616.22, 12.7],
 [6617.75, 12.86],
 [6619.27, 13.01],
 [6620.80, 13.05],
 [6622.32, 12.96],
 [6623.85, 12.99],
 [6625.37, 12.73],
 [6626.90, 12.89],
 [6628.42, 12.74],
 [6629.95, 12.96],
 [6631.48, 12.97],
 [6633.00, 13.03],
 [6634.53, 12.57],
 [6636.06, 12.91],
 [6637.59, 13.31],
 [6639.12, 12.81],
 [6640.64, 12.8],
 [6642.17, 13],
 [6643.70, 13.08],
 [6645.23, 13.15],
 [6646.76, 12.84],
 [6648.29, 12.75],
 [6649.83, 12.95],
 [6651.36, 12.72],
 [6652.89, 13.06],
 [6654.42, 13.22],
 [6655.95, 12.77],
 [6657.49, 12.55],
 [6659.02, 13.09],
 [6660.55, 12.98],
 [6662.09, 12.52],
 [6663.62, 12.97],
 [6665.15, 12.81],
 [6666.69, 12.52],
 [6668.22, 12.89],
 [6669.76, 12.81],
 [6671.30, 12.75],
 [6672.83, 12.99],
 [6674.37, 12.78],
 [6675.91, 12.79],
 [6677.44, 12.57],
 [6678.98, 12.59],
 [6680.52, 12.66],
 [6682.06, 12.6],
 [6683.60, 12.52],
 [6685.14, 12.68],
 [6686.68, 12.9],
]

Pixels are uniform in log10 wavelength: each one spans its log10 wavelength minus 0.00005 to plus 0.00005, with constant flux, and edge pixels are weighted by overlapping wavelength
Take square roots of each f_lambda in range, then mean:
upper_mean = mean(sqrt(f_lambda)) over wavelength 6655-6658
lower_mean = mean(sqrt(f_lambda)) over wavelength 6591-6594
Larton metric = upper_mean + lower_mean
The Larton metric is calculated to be 7.18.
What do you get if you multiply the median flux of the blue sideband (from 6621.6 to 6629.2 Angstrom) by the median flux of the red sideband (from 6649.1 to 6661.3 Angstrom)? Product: 167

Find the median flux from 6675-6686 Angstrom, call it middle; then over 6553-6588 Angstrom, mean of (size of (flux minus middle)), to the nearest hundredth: 1.01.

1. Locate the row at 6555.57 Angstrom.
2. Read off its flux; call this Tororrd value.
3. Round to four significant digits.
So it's 13.09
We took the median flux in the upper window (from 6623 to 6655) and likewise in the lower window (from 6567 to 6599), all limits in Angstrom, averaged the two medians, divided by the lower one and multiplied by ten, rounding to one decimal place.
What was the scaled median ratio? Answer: 10.1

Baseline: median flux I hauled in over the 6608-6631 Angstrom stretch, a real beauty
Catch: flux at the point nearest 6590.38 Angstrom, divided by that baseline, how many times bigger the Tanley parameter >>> 0.97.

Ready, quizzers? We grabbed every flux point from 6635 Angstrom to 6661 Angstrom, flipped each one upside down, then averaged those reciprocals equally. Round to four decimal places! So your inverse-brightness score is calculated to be 0.0773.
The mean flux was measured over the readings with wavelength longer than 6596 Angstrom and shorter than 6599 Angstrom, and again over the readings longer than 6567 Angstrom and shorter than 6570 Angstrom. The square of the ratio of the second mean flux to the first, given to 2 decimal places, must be 0.53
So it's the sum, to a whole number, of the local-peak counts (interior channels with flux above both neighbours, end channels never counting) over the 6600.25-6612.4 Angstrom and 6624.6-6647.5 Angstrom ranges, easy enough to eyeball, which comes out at 6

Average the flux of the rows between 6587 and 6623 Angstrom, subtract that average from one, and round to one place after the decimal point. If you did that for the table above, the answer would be -11.9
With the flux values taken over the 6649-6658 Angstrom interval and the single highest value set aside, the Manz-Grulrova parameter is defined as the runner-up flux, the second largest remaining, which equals 13.06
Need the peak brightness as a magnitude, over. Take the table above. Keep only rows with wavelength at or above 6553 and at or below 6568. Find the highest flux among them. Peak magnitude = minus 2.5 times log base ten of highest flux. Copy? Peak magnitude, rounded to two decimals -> -2.79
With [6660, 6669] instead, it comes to -2.78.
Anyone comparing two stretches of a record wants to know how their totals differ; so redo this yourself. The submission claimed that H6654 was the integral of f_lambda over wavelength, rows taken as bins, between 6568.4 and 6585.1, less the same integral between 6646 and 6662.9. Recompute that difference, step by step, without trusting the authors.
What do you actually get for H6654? -12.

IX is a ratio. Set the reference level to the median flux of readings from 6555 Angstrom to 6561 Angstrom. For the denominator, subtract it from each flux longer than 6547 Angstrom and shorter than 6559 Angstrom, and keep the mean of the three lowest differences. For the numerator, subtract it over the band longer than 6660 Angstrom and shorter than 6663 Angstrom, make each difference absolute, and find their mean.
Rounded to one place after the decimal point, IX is 3.9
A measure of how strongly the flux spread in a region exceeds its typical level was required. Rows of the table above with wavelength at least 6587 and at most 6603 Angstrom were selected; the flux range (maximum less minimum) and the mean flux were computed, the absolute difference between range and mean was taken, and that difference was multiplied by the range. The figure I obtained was 11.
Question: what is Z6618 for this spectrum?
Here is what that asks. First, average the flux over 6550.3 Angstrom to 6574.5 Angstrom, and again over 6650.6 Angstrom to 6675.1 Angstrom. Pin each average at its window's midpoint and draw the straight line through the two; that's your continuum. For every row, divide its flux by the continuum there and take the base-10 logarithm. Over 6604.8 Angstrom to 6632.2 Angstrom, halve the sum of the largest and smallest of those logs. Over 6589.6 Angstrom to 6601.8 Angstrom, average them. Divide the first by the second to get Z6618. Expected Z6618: 0.9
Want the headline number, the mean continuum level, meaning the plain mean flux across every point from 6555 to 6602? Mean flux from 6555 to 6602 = 12.1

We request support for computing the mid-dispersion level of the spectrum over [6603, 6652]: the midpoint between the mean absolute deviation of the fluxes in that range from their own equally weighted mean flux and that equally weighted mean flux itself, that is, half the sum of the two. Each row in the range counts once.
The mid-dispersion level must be 6.54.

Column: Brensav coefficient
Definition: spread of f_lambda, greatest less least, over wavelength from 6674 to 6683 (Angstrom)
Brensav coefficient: 0.2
